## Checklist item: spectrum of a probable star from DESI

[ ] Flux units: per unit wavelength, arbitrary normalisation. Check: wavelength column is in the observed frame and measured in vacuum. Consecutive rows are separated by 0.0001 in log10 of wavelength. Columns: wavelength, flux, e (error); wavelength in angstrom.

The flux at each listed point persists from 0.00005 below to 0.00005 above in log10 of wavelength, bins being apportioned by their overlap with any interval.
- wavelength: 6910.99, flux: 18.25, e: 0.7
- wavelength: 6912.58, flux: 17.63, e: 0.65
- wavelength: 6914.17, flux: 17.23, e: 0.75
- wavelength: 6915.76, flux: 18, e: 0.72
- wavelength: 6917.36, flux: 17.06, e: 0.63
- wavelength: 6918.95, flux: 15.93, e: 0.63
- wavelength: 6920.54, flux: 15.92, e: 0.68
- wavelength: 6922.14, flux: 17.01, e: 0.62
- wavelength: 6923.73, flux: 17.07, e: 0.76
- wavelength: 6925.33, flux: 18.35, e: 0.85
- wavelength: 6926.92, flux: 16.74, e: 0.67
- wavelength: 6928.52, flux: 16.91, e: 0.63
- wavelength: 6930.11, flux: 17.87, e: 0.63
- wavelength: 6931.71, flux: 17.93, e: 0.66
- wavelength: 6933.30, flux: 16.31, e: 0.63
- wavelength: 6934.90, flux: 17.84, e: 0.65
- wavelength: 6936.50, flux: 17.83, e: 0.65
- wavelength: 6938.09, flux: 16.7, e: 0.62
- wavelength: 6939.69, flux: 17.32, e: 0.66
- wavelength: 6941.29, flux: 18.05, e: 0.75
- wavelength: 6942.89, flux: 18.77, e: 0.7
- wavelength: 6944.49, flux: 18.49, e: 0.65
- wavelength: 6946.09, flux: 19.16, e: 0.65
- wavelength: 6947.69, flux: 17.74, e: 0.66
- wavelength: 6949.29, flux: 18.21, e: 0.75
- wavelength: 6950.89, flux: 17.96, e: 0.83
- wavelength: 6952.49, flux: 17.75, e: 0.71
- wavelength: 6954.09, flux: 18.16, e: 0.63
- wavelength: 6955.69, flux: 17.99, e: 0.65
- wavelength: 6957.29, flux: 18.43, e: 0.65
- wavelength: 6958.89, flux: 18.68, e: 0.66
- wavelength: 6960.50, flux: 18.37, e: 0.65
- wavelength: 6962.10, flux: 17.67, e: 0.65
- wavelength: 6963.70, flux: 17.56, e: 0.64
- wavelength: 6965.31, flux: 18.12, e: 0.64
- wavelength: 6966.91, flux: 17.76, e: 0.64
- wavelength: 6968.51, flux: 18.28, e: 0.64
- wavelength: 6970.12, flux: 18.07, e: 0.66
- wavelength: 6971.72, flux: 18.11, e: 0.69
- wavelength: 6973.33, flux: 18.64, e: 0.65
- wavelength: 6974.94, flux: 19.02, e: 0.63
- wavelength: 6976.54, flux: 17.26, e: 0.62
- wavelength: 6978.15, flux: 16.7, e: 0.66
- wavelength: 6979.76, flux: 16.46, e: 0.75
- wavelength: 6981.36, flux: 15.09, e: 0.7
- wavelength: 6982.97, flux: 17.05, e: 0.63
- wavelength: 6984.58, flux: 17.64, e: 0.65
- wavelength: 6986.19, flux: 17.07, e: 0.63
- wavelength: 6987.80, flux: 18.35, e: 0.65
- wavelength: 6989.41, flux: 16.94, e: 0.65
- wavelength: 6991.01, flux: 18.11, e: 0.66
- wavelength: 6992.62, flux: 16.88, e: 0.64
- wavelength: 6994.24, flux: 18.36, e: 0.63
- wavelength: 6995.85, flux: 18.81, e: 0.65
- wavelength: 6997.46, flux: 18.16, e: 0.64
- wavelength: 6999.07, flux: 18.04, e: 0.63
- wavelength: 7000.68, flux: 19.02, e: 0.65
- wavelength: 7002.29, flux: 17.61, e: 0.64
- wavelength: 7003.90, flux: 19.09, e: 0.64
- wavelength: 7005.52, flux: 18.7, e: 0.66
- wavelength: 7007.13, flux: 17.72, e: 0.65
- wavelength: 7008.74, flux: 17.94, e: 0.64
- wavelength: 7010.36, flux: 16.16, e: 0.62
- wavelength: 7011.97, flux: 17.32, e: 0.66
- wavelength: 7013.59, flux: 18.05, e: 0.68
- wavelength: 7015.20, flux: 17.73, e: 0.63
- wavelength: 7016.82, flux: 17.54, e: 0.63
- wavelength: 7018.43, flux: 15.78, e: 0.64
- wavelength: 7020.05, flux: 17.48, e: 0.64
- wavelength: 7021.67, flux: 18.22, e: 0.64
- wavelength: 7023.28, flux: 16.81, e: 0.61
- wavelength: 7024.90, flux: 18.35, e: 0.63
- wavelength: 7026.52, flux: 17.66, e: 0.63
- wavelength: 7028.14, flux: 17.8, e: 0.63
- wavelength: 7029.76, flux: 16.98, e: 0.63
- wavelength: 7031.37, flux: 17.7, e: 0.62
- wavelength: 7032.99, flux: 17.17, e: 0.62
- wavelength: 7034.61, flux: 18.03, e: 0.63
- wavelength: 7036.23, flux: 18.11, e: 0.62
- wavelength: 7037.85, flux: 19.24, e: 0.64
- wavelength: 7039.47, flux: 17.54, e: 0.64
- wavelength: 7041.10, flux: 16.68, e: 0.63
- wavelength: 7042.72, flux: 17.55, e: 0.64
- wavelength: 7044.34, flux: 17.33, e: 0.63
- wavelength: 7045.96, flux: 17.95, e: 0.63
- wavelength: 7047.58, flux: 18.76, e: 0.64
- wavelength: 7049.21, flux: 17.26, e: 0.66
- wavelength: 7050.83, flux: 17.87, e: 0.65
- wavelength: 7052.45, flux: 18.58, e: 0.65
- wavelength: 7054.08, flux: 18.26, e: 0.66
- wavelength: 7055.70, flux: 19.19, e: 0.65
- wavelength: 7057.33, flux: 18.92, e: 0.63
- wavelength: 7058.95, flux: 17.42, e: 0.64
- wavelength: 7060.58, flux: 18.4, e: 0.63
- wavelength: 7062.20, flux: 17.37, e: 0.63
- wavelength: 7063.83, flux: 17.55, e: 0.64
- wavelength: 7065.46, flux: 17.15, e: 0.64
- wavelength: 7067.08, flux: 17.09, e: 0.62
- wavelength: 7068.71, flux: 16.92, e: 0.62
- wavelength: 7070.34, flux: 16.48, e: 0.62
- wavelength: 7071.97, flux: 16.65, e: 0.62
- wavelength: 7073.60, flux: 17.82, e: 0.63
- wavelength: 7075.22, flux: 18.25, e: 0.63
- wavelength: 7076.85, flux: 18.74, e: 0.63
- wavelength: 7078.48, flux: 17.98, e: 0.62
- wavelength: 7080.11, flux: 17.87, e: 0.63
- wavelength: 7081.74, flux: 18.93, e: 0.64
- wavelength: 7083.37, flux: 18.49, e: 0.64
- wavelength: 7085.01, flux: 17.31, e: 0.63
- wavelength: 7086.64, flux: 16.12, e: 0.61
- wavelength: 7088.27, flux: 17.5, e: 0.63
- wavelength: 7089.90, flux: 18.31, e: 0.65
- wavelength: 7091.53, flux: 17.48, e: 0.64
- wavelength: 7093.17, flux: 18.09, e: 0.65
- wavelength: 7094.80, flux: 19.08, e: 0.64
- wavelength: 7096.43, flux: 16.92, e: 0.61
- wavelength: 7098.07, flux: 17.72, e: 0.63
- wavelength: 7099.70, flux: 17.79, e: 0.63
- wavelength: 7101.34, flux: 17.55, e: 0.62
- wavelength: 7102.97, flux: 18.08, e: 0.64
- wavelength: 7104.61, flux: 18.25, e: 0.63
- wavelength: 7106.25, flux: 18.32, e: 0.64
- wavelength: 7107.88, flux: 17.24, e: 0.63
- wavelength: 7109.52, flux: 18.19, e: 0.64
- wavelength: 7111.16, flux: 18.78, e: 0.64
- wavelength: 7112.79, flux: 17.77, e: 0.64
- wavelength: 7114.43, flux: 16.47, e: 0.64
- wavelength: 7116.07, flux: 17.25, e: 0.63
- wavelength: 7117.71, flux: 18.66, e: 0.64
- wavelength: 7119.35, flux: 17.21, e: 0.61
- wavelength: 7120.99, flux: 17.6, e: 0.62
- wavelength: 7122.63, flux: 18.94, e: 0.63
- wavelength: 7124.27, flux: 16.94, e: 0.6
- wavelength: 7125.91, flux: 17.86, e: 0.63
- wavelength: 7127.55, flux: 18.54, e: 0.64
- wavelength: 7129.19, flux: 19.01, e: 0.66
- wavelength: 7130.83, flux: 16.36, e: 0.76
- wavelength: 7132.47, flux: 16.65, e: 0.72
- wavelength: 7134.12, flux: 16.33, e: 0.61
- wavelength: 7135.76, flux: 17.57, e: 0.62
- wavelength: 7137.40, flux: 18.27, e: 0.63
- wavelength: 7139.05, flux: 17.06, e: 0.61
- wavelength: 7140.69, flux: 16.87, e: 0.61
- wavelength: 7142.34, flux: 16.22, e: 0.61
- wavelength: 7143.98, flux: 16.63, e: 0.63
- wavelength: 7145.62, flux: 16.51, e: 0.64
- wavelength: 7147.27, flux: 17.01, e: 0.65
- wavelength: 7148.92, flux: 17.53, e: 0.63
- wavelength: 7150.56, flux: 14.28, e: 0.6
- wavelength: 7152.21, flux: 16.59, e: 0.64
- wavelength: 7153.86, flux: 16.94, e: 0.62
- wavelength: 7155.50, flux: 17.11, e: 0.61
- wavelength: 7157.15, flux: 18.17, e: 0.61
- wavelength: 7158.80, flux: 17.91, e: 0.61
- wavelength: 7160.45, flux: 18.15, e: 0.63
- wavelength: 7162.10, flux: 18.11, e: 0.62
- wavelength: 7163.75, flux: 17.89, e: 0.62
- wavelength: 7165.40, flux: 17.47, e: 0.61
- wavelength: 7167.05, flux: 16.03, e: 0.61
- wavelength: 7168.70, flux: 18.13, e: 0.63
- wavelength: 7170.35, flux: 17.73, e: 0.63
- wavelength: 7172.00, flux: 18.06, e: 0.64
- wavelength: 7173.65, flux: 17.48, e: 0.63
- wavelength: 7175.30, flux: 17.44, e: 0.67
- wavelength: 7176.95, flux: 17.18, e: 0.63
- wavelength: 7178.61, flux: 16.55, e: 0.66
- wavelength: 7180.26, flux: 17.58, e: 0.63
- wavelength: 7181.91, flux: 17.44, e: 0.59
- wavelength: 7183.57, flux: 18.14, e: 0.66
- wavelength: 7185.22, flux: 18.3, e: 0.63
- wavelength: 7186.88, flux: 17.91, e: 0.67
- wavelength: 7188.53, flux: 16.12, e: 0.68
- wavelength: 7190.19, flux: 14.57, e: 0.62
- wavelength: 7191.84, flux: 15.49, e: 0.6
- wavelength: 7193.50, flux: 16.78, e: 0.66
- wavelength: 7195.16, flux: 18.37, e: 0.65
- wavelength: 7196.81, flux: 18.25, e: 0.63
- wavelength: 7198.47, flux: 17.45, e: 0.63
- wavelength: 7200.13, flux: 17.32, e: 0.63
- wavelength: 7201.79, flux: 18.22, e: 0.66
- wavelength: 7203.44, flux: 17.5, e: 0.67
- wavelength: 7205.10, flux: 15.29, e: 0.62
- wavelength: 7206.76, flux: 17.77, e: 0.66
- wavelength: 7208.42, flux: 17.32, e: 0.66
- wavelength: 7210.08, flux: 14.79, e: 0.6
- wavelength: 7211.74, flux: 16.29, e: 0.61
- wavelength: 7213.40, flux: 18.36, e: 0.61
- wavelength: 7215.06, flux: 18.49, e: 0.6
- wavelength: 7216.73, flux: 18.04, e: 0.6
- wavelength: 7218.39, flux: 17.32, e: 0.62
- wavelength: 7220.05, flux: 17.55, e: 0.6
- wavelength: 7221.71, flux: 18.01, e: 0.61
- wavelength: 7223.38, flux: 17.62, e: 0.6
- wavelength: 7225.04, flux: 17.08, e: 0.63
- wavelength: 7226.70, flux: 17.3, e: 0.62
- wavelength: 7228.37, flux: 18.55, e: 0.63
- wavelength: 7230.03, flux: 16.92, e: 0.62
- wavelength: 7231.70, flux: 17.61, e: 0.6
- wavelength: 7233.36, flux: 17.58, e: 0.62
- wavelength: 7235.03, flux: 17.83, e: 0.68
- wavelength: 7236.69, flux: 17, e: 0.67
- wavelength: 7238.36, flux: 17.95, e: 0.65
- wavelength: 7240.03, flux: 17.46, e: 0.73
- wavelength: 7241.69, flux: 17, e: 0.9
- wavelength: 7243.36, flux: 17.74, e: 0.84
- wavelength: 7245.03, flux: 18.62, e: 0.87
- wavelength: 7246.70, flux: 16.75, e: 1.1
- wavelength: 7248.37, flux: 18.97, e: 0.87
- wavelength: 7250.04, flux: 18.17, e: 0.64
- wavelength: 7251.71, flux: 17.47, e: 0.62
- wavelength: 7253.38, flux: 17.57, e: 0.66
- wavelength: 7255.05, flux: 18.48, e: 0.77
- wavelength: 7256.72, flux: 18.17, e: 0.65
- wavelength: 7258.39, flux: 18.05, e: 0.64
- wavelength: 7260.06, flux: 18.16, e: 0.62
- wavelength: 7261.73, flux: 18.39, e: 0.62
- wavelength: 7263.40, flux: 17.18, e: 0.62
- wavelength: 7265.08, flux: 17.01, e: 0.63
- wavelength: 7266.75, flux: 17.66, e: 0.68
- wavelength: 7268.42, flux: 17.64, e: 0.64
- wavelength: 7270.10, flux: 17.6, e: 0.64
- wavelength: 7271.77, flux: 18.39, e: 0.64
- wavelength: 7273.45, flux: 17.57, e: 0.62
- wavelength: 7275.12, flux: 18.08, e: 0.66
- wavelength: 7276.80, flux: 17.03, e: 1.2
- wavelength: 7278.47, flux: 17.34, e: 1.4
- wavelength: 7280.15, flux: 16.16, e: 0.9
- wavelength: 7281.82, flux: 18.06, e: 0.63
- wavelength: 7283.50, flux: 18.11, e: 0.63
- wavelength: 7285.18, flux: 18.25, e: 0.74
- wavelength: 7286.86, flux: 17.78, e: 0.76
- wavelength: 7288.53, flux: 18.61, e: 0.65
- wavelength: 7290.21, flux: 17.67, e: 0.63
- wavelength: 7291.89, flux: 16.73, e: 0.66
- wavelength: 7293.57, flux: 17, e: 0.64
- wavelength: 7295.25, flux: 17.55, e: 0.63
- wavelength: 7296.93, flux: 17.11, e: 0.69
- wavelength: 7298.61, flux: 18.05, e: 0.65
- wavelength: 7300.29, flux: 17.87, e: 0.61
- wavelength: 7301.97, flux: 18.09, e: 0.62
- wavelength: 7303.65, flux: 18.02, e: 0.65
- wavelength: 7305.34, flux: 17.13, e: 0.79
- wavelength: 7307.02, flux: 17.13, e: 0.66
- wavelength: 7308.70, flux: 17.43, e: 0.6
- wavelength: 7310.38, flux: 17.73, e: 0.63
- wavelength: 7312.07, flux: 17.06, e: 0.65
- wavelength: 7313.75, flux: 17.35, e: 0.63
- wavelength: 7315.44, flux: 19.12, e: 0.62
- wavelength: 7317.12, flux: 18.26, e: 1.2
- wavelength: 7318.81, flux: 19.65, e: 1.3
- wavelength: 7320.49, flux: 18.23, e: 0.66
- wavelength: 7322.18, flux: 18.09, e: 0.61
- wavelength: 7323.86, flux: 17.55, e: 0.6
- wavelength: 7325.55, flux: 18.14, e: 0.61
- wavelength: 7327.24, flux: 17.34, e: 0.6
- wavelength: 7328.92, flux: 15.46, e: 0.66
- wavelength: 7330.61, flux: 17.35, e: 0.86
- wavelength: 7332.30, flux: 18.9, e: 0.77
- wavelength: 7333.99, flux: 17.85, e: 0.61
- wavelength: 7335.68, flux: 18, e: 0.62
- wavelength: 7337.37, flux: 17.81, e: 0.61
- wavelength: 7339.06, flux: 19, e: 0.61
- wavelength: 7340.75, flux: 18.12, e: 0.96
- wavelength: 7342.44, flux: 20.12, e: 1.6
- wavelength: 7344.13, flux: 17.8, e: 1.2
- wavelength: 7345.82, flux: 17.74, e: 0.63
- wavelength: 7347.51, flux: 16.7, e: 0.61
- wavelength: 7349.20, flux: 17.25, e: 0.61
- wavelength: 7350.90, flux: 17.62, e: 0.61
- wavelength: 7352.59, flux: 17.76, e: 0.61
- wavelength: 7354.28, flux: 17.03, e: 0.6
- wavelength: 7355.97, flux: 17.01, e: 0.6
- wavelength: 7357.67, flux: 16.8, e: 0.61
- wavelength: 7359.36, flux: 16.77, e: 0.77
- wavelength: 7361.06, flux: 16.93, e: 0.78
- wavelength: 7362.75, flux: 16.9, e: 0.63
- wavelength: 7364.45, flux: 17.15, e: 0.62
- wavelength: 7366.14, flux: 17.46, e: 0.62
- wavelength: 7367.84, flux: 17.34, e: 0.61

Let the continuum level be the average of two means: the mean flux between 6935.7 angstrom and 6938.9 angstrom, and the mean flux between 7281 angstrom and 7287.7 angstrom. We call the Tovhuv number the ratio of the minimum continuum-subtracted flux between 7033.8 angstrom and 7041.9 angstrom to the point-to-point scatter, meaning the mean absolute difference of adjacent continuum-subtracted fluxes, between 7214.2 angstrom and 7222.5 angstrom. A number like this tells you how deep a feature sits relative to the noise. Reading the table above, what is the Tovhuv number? -2.1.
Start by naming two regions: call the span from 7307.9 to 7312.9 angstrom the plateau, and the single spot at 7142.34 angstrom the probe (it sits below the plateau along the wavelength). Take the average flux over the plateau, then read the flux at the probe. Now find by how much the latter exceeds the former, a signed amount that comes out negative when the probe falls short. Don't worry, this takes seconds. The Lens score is -1.2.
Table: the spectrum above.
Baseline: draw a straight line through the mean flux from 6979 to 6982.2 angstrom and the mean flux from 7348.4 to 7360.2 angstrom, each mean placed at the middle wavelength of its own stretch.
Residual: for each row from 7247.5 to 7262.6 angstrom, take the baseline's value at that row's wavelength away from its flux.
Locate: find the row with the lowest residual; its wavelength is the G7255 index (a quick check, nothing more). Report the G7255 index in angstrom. 7251.71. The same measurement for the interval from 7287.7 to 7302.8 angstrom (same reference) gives 7291.89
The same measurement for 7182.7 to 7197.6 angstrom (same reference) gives 7190.19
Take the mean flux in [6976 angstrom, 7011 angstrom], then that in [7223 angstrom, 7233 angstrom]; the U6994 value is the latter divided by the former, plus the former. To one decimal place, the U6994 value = 18.6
